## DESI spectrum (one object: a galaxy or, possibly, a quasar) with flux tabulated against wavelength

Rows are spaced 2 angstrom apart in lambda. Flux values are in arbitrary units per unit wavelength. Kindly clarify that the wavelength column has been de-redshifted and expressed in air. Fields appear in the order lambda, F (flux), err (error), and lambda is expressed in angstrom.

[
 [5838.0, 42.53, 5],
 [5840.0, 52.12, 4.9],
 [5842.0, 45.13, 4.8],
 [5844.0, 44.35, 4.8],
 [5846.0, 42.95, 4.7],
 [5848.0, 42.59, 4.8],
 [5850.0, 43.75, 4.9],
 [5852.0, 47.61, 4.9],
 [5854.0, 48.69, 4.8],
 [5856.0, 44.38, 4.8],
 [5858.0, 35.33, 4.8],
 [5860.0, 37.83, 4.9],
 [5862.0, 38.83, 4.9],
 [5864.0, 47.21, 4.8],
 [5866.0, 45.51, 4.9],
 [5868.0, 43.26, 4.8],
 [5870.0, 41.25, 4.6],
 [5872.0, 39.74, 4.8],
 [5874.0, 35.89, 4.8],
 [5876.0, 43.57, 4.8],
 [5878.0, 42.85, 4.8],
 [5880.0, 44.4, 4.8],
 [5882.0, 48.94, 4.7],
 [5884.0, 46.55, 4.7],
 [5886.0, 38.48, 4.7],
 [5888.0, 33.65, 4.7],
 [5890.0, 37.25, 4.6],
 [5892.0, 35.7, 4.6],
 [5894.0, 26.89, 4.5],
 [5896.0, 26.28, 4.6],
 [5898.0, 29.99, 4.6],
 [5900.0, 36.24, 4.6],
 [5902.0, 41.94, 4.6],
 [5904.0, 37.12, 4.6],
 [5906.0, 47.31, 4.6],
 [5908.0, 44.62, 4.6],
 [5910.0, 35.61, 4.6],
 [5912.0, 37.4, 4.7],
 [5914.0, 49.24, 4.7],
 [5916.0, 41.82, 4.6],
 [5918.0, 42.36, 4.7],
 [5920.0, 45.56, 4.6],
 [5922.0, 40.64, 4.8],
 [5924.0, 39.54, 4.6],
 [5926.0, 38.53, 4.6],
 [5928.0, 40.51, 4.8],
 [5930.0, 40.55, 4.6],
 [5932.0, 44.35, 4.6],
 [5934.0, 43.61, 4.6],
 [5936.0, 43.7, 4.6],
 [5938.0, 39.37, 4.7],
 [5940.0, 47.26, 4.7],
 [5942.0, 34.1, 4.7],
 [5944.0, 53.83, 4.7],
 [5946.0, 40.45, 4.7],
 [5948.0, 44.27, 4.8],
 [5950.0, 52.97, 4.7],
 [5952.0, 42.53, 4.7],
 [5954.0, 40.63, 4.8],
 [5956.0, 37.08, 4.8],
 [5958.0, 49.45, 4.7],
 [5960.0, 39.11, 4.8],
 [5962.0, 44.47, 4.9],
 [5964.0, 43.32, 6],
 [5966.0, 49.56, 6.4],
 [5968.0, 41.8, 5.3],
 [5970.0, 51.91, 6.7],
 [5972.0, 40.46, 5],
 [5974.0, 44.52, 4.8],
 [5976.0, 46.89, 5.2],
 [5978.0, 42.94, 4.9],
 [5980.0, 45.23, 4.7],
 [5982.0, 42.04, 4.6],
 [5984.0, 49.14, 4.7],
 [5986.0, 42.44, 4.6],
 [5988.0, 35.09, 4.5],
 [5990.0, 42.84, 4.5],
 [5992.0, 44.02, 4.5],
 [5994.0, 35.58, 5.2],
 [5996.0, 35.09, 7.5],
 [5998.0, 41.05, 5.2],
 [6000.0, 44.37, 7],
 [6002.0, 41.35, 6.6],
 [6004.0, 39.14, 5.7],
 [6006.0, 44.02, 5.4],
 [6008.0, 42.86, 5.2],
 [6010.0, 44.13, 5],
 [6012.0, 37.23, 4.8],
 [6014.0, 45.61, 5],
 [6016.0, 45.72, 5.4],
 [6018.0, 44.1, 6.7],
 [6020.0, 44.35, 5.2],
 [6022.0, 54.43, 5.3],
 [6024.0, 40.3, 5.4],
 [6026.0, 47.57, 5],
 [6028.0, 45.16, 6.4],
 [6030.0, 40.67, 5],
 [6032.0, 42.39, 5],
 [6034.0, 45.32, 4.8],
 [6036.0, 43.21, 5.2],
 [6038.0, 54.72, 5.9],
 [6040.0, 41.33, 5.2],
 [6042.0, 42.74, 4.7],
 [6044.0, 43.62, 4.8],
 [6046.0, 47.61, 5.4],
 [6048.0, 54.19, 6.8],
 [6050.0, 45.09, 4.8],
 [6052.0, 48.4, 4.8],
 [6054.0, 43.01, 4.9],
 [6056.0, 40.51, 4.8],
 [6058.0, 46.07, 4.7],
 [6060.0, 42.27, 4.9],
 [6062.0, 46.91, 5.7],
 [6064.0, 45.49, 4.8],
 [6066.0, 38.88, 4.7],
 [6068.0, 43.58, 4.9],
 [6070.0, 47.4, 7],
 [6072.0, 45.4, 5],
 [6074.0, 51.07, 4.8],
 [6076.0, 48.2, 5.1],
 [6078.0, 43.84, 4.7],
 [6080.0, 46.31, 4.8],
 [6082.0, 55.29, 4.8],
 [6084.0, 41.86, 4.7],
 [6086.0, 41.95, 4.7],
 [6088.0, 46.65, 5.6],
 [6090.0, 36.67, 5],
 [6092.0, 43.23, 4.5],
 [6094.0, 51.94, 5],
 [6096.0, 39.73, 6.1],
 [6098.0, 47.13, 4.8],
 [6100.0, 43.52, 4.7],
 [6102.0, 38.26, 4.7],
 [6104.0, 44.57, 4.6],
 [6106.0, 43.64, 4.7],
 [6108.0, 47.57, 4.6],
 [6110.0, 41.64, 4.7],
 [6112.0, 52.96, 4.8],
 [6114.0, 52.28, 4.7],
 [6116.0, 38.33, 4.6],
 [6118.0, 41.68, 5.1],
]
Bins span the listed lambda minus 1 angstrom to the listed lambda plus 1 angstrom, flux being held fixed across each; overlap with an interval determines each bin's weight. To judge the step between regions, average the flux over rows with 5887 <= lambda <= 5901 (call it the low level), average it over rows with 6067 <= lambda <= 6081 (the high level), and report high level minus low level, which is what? 14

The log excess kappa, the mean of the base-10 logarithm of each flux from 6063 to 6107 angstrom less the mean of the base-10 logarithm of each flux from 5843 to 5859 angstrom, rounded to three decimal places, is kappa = 0.010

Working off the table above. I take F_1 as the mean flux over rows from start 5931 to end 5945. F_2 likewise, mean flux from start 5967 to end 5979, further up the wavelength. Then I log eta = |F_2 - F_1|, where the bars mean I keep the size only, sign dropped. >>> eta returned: 1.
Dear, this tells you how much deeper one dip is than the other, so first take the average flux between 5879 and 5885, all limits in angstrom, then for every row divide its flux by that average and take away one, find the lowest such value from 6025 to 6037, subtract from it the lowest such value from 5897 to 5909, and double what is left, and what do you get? 0.46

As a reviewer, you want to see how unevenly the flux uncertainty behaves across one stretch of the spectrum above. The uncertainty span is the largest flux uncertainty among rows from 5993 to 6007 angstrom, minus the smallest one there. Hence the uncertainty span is 2.3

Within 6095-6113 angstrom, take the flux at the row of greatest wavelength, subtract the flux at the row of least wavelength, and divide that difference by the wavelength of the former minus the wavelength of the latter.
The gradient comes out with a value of 0.83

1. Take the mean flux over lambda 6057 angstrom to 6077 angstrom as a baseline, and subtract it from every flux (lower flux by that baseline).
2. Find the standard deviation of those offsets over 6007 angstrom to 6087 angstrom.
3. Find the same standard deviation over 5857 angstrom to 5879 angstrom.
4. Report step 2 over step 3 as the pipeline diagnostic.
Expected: 1.1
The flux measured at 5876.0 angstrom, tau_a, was 43.57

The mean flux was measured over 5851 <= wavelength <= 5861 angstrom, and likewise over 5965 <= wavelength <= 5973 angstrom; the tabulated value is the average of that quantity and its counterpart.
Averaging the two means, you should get 44.4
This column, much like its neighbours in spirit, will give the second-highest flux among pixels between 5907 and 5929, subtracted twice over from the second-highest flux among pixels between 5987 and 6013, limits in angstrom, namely -47.0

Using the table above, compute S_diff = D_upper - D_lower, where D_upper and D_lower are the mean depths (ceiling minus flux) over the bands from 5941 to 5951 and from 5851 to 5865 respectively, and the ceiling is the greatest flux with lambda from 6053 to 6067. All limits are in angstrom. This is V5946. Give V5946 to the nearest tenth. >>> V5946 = -2.3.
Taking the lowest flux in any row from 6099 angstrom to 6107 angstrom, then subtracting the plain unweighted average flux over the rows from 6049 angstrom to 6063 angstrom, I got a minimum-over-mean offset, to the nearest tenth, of -6.3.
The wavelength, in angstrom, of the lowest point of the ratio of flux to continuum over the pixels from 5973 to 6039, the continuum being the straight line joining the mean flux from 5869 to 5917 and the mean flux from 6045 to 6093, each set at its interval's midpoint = 5996.0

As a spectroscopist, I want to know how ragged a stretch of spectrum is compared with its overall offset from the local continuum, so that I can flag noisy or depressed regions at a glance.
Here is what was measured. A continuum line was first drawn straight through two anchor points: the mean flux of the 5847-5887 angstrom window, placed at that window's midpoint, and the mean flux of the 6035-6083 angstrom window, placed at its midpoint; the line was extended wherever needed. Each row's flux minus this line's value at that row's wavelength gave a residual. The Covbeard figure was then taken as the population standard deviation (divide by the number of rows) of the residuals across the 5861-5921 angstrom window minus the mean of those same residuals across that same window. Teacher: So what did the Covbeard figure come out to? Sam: 9.0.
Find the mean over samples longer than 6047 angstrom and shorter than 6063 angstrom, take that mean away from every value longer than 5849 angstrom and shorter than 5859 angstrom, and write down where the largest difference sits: 5854.0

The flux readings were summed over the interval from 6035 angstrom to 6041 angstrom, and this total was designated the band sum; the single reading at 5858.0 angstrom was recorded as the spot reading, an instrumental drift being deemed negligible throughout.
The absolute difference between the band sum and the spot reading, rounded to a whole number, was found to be 104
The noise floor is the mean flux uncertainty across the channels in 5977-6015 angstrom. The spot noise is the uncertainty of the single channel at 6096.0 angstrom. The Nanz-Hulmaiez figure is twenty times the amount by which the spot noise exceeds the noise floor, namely 17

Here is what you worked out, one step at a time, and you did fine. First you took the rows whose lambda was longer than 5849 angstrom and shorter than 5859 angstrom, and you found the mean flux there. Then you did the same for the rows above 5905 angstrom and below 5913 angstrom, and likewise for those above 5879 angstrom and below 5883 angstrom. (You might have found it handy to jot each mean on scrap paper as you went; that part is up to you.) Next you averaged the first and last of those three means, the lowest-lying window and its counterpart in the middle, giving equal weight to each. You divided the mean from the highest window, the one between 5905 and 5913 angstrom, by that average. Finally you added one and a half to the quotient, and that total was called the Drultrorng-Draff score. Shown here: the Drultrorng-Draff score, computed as 2.41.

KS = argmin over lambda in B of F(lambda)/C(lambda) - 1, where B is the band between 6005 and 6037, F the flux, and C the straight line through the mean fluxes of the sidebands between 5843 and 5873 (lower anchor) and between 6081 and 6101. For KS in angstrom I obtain 6012.0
